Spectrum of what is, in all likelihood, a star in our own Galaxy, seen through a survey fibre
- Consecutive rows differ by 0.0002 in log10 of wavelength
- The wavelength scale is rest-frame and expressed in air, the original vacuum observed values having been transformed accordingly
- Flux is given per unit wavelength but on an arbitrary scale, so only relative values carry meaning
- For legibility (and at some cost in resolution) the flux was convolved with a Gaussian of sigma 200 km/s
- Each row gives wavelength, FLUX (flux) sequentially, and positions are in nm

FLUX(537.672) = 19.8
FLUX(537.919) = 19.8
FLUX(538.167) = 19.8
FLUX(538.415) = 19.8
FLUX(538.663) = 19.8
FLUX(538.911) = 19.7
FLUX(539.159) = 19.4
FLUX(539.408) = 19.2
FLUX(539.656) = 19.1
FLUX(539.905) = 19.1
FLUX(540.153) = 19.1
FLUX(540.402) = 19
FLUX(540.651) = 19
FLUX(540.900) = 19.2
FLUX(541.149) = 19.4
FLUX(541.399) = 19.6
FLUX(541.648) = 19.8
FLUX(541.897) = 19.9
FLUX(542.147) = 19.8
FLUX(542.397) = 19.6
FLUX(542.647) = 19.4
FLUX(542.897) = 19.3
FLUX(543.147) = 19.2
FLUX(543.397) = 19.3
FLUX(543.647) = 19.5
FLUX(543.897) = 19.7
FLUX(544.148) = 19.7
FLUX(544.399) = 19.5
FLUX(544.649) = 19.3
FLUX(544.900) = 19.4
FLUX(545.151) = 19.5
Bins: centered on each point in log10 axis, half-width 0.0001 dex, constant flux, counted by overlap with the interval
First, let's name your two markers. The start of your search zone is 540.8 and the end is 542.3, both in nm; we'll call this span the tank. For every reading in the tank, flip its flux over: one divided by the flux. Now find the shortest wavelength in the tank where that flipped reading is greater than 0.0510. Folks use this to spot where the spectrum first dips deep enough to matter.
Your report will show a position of 540.900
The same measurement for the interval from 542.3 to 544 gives 542.397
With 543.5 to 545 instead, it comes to 543.647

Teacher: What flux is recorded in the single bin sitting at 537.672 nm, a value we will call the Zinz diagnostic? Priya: 19.8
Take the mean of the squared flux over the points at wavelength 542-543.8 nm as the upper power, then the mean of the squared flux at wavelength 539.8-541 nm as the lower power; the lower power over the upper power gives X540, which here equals 0.96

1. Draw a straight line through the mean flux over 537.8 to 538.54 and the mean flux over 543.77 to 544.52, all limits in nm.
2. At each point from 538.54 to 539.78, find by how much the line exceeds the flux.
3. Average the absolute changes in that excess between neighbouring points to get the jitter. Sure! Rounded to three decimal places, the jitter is 0.168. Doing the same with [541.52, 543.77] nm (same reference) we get 0.136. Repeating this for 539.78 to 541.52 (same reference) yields 0.121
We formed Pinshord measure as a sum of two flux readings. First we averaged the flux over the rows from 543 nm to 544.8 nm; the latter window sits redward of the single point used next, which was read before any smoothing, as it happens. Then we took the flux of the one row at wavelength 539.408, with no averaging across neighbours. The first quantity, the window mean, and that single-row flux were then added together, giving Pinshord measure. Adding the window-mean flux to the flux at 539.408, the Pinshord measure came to 38.7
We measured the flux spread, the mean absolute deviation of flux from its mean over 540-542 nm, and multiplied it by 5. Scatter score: 1.50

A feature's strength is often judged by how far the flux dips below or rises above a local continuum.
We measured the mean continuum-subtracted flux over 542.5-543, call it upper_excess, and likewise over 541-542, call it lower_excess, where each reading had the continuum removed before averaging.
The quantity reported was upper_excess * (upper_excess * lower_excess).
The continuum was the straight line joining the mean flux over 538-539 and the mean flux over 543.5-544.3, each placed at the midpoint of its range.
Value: 0.00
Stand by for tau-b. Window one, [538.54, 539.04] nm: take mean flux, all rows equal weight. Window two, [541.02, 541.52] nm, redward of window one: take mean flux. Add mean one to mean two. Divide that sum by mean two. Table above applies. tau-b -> 2.01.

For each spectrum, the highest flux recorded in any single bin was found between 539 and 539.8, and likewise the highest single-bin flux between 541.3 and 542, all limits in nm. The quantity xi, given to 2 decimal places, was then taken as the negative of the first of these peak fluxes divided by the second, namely -0.97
